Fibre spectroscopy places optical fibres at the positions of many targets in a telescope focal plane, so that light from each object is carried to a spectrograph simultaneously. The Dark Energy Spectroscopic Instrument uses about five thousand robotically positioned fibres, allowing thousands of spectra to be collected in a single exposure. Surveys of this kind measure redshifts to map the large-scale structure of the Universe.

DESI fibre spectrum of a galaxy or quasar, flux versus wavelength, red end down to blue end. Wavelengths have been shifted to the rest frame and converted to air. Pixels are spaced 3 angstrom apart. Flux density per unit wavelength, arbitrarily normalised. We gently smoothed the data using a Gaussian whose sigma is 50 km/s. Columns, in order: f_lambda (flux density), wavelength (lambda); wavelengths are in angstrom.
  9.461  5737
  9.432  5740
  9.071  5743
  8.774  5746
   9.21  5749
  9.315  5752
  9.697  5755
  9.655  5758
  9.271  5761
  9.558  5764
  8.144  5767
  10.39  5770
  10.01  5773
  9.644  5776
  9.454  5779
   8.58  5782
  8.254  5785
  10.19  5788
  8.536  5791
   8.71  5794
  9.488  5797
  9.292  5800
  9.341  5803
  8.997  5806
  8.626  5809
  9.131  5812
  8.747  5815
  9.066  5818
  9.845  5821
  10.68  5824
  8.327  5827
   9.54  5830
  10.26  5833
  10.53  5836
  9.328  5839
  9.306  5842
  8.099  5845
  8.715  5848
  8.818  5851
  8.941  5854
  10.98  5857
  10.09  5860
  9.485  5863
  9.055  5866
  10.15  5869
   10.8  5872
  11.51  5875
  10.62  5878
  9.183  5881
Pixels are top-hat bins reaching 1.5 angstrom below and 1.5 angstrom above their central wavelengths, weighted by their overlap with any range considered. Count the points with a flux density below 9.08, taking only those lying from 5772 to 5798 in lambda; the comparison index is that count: 4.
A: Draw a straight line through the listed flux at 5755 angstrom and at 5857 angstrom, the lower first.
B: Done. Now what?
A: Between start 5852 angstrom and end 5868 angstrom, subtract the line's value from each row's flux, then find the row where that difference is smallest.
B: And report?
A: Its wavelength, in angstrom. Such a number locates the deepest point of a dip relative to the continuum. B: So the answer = 5866 angstrom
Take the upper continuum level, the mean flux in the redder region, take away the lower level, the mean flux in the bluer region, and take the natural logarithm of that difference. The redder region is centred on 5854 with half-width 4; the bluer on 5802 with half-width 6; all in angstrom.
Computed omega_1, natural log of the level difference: -1.2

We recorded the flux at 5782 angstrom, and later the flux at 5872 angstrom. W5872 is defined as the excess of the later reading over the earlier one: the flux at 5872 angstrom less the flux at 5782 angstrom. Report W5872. 2.2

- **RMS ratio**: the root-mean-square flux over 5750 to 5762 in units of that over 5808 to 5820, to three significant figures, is 1.07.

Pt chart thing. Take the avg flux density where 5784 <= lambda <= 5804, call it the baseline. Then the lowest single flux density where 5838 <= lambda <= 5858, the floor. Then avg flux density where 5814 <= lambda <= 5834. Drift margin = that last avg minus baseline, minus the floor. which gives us -7.7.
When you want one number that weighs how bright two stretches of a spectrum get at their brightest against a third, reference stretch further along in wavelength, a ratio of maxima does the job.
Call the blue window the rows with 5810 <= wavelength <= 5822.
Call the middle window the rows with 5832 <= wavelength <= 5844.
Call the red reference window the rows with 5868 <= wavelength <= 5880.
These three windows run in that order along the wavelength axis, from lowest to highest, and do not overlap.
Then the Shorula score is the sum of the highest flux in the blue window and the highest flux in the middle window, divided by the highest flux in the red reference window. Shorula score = 1.77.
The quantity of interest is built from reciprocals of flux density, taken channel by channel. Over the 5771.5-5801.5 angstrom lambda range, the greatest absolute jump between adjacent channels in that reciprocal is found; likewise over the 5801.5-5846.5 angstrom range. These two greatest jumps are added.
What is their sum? 0.0495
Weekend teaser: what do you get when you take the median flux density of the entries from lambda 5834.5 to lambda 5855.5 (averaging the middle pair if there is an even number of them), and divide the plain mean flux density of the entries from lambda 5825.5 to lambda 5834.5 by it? 1.05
